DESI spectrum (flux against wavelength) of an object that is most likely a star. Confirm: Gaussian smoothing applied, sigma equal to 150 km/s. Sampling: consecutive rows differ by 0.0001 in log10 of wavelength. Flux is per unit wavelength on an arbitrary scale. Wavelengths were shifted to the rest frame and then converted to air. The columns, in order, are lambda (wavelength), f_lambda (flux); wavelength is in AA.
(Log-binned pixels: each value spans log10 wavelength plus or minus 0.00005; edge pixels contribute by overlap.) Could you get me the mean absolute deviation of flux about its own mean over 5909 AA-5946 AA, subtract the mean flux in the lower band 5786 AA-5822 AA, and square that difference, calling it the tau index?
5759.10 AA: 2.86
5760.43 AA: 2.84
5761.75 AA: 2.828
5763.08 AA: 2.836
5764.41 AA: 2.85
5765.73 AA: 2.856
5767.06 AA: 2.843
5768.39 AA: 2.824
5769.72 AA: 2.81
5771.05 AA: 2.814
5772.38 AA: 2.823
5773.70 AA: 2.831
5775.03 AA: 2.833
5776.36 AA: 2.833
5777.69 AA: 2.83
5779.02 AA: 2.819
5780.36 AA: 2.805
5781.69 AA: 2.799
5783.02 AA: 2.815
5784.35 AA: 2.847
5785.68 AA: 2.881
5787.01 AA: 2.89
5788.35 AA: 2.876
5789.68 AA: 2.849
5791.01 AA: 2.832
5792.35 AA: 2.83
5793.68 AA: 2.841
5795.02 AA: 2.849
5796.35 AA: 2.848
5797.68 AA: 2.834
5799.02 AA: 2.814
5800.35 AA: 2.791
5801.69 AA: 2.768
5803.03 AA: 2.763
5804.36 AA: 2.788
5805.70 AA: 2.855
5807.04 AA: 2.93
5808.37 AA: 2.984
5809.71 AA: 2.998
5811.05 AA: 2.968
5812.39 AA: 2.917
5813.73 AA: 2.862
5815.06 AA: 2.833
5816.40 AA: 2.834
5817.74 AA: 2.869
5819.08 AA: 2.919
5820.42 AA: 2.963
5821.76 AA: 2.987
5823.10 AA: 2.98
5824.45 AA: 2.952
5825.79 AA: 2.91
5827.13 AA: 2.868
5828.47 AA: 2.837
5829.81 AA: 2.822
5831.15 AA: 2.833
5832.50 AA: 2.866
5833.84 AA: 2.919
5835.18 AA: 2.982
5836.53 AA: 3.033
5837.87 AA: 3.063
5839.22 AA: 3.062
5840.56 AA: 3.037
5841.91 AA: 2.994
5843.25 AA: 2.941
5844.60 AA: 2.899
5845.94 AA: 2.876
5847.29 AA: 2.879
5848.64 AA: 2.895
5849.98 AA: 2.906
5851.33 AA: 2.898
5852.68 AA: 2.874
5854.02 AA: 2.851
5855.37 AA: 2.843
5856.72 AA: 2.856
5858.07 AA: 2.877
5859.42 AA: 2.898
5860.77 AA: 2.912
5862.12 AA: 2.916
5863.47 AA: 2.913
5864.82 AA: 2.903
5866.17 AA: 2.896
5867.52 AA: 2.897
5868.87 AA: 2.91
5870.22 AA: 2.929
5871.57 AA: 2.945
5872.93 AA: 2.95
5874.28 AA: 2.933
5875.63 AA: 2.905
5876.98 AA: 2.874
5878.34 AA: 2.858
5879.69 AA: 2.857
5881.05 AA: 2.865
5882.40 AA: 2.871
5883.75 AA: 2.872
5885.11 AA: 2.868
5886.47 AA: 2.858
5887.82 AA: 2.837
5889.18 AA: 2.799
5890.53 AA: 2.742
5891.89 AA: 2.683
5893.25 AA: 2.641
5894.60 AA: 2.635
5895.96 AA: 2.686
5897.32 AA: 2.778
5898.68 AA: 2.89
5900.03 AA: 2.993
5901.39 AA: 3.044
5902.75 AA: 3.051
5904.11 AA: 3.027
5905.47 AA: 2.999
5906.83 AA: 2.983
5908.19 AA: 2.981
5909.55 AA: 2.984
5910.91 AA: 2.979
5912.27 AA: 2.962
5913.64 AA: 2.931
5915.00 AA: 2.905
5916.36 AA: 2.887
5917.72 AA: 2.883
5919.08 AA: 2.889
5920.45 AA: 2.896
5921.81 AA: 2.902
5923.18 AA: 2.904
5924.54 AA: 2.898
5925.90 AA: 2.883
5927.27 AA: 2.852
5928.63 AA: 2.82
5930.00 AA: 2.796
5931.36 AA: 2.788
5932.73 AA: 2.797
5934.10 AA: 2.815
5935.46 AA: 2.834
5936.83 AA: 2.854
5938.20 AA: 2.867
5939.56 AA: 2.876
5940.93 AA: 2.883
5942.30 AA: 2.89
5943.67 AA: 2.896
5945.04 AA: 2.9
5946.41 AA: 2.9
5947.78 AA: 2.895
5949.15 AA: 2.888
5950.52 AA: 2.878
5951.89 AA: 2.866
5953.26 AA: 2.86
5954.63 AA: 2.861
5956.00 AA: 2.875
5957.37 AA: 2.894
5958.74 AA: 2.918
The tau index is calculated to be 8.02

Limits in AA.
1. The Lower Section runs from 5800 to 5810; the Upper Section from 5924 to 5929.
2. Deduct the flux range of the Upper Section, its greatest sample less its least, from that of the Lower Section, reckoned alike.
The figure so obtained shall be 0.16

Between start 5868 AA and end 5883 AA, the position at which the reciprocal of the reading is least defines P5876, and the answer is 5872.93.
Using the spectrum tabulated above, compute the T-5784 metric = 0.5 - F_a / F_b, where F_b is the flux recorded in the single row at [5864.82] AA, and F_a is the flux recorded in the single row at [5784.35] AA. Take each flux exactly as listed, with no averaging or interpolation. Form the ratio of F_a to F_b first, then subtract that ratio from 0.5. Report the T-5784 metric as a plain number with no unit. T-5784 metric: -0.481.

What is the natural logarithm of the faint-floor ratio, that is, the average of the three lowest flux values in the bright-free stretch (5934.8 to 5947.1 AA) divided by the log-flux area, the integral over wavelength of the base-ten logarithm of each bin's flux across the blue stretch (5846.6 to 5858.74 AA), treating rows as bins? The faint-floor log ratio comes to -0.67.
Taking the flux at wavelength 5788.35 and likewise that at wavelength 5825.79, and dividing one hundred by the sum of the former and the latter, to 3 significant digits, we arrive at 17.3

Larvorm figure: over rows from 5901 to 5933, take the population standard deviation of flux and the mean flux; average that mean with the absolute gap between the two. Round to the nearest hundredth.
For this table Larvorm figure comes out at 2.88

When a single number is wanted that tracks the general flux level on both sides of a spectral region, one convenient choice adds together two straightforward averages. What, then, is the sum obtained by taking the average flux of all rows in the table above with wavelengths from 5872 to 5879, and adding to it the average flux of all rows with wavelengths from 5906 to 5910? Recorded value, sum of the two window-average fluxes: 5.89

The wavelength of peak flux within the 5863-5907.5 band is 5902.75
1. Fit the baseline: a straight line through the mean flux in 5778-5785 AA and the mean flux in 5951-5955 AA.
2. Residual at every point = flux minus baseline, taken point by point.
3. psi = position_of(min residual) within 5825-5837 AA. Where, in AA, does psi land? 5829.81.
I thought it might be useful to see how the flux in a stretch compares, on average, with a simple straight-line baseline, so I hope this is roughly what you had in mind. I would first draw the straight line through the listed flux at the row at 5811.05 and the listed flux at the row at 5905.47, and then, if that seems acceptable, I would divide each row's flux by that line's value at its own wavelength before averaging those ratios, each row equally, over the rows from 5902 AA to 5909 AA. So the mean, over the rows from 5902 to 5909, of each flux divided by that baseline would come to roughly 1.003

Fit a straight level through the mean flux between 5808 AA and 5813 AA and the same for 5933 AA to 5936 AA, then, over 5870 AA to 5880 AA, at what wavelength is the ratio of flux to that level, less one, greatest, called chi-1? 5872.93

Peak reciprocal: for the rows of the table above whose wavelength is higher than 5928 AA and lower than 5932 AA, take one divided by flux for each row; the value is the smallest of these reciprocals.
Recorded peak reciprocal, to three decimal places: 0.355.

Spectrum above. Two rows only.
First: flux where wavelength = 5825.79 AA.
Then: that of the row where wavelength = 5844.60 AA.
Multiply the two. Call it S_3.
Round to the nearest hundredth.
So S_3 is 8.44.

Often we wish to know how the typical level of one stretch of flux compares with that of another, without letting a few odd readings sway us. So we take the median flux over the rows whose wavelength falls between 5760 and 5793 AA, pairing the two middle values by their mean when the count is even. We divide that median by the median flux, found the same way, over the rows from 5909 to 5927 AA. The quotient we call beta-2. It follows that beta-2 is 0.98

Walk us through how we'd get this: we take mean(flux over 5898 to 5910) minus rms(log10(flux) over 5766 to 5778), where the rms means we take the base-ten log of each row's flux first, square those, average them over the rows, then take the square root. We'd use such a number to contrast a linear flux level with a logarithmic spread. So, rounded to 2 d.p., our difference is 2.54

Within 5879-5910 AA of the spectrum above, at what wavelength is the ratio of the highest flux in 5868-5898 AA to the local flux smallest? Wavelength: 5902.75 AA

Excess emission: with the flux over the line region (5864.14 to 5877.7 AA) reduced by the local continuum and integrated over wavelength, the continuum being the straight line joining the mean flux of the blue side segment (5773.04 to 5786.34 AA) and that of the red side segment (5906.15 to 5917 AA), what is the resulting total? 0.0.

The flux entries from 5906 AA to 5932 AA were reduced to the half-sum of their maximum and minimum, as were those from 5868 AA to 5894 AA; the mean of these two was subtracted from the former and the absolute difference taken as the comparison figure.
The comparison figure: 0.045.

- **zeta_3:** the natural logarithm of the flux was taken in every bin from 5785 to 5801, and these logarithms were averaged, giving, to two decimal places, 1.05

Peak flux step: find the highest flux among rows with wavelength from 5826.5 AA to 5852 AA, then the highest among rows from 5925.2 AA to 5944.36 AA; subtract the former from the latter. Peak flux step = -0.17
